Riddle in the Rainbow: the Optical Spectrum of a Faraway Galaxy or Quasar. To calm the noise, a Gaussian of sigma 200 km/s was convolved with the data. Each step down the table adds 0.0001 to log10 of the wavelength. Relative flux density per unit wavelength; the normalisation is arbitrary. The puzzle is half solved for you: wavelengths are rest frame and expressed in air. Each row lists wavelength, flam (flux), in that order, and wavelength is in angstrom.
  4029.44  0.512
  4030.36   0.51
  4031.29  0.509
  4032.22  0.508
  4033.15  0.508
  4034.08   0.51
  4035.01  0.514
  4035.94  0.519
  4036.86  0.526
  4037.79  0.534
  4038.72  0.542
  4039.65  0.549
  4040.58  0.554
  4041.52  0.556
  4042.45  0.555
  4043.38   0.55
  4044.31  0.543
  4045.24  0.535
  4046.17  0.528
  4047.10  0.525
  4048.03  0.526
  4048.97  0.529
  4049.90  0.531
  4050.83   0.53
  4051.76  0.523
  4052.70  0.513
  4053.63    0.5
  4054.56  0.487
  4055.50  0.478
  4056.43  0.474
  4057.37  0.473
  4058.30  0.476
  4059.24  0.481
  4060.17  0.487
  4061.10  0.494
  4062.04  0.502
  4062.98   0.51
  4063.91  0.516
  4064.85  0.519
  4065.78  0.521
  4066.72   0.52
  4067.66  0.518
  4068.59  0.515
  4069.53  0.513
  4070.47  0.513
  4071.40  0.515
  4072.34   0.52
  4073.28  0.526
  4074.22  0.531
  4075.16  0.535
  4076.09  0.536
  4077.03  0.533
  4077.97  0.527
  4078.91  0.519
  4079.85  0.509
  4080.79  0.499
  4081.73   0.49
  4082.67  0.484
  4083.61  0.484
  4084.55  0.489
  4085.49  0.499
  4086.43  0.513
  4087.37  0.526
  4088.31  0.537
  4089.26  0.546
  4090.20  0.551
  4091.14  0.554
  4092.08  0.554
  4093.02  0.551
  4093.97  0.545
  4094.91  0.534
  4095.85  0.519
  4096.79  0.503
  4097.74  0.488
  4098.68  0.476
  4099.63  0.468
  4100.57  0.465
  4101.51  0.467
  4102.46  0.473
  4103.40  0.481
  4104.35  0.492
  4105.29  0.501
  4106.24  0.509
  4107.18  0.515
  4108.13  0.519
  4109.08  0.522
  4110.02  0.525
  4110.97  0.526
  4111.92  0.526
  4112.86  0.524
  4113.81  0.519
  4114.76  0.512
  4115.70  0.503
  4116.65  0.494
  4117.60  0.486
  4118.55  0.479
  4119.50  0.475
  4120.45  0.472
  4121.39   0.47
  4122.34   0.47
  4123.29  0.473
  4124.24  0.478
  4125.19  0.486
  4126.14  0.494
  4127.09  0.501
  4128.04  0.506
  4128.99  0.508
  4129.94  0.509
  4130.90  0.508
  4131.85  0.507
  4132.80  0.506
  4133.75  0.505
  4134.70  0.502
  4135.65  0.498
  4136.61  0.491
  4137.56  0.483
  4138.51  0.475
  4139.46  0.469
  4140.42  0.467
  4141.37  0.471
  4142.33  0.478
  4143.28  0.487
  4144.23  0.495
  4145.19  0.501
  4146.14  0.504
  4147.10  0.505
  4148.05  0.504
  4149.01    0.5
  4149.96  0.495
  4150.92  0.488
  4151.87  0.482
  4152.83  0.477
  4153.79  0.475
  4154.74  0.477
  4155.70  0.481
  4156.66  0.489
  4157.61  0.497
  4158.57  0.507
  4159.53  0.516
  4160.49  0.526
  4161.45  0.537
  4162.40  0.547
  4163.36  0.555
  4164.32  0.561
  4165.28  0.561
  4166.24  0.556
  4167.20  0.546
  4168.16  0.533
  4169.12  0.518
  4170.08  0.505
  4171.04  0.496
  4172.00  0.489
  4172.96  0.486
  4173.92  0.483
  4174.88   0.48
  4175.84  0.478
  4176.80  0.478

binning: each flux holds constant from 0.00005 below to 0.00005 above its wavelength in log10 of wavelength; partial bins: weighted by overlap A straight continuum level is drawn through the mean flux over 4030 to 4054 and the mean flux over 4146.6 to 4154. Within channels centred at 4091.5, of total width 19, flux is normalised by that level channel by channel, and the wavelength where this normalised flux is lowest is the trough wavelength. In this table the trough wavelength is 4100.57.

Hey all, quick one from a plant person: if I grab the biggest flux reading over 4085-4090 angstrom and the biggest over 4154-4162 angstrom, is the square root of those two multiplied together 0.541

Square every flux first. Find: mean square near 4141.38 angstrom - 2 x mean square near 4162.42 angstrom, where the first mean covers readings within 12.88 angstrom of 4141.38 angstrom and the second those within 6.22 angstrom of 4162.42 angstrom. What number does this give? -0.327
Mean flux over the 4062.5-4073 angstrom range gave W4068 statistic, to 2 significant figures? 0.52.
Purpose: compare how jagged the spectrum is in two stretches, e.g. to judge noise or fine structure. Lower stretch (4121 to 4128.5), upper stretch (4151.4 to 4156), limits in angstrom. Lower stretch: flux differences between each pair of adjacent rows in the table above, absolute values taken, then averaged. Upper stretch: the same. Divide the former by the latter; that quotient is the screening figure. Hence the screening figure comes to 1.6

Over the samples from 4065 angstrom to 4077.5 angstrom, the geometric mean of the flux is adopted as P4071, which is 0.52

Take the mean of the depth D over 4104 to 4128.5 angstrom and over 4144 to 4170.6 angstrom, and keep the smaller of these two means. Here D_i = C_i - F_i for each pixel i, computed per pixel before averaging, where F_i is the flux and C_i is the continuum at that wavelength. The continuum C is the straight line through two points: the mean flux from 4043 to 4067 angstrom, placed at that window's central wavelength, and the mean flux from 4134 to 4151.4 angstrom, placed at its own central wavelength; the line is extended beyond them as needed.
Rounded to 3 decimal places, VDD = -0.026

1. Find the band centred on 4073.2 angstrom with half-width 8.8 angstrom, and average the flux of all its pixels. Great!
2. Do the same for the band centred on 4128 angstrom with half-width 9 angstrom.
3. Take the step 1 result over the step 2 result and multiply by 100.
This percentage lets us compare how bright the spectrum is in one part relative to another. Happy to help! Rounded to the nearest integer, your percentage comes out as 105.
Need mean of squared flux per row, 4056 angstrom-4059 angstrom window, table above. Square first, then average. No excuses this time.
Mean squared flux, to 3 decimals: 0.225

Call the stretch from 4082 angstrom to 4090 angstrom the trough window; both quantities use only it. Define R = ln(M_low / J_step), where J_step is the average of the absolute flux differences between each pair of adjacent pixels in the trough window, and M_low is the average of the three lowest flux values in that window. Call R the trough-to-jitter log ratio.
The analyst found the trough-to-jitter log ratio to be 4.00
